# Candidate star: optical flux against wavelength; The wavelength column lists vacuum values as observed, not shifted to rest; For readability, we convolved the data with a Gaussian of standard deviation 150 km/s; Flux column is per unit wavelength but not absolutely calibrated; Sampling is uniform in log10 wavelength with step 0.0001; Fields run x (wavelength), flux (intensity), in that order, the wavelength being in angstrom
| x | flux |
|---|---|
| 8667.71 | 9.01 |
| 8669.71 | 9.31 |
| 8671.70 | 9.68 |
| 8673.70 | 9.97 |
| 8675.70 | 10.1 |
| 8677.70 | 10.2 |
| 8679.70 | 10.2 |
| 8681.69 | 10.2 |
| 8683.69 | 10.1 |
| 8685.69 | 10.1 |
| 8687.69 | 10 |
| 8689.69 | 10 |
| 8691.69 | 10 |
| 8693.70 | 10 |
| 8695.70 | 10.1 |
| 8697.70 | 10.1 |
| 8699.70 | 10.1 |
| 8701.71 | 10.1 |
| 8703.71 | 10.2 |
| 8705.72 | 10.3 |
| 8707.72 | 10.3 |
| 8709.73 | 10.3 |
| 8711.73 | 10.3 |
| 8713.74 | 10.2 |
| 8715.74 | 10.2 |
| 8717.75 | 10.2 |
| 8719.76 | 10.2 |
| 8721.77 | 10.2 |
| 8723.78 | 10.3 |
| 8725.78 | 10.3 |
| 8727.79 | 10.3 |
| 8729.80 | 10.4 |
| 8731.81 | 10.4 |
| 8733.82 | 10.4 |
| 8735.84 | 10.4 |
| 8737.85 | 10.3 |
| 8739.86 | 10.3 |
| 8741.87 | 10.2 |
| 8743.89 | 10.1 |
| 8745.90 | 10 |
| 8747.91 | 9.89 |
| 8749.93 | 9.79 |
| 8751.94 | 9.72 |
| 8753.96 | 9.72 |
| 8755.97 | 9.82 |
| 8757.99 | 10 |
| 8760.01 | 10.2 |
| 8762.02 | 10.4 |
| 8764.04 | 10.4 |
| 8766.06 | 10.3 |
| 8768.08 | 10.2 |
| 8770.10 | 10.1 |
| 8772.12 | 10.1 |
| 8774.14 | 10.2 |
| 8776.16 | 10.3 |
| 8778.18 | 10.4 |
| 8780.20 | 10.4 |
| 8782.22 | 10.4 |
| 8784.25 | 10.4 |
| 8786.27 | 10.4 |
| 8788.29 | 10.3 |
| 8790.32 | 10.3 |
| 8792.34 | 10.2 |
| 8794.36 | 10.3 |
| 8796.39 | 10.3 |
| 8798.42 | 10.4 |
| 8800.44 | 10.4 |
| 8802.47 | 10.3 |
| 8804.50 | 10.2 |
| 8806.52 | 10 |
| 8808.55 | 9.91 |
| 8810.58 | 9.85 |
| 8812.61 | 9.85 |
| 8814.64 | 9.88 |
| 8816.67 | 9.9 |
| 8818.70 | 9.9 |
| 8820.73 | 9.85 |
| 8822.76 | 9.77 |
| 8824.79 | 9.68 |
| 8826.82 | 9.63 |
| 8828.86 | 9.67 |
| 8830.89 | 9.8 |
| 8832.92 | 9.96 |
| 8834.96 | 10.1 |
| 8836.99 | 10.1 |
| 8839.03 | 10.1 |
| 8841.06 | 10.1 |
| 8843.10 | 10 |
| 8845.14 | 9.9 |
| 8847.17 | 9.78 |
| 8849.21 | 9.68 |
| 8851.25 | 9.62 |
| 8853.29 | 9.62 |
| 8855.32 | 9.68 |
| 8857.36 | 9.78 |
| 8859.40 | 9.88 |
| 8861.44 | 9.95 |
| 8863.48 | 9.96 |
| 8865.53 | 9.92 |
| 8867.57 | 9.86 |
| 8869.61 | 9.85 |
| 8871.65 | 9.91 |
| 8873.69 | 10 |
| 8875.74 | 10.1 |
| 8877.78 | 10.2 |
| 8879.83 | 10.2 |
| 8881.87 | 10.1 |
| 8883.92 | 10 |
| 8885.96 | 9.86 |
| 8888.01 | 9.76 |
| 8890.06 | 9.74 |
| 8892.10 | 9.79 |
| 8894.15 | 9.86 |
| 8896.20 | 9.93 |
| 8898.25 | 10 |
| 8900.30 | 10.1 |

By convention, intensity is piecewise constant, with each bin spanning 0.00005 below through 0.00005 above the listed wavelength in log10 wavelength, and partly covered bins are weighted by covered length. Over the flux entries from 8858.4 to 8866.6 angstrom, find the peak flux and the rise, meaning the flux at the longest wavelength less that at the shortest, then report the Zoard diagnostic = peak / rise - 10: 239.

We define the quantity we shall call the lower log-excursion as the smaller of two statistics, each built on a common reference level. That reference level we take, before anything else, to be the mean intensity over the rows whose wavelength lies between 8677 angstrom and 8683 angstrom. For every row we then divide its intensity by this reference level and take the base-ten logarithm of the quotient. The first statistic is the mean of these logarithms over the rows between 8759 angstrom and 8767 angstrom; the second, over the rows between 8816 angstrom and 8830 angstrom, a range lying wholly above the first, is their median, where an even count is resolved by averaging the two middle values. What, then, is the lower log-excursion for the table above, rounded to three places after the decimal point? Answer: -0.019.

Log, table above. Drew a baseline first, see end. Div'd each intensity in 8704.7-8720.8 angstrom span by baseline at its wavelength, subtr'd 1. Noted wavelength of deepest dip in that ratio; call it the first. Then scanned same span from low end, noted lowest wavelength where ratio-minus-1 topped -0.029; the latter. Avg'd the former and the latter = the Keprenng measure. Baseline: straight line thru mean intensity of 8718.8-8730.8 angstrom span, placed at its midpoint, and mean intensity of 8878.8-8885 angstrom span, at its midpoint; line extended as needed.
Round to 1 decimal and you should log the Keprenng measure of 8709.7 angstrom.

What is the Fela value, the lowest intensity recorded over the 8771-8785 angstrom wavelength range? 10.1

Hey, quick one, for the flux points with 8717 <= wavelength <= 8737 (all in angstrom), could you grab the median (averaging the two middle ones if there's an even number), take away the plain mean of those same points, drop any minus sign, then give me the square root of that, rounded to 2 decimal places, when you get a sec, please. 0.10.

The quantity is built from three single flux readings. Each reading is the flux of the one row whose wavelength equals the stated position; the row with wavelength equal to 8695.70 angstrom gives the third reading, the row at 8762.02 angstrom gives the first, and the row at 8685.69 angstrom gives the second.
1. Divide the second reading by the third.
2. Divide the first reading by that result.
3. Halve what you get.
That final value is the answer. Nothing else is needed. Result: 5.20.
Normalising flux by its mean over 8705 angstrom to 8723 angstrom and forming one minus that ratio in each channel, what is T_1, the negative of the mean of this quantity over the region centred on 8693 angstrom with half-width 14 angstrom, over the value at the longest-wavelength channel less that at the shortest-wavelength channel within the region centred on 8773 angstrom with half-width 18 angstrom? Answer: 0.3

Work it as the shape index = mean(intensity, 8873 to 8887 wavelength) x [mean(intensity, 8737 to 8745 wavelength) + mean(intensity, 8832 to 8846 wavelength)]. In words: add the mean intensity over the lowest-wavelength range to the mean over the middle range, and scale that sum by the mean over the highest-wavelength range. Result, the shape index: 204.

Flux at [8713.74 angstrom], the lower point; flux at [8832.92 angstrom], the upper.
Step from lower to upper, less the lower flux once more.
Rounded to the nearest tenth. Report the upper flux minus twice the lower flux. -10.4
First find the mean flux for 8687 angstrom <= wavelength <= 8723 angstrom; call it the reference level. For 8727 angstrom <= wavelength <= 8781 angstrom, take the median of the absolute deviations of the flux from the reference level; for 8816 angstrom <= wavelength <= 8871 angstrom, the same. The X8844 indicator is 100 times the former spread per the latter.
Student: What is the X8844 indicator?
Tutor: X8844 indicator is 53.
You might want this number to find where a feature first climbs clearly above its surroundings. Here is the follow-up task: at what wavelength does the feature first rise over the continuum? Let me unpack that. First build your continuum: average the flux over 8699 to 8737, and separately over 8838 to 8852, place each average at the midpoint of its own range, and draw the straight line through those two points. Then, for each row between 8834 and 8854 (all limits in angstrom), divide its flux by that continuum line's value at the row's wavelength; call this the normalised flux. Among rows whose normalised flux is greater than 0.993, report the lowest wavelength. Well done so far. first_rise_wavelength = 8834.96 angstrom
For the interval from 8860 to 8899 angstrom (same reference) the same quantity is 8861.44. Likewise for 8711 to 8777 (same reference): 8711.73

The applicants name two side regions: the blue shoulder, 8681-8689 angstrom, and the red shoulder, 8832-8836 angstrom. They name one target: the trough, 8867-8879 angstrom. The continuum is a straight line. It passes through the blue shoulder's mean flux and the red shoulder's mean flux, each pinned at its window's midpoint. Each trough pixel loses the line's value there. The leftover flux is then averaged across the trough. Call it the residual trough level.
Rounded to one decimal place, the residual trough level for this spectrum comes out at 0.0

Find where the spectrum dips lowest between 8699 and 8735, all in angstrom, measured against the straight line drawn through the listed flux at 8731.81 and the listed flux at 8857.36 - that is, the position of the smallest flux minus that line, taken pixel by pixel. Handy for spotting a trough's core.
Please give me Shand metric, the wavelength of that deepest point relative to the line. 8699.70 angstrom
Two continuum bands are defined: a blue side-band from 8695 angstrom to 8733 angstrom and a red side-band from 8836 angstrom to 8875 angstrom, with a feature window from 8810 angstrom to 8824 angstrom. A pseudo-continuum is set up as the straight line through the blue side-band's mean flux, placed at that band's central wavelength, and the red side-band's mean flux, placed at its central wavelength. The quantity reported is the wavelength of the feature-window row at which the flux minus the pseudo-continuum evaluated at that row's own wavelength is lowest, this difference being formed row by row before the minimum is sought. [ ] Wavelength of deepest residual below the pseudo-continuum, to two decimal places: 8822.76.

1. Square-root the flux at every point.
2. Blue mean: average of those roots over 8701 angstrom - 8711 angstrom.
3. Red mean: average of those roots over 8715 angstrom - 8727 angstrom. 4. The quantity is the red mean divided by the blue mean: 1.00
